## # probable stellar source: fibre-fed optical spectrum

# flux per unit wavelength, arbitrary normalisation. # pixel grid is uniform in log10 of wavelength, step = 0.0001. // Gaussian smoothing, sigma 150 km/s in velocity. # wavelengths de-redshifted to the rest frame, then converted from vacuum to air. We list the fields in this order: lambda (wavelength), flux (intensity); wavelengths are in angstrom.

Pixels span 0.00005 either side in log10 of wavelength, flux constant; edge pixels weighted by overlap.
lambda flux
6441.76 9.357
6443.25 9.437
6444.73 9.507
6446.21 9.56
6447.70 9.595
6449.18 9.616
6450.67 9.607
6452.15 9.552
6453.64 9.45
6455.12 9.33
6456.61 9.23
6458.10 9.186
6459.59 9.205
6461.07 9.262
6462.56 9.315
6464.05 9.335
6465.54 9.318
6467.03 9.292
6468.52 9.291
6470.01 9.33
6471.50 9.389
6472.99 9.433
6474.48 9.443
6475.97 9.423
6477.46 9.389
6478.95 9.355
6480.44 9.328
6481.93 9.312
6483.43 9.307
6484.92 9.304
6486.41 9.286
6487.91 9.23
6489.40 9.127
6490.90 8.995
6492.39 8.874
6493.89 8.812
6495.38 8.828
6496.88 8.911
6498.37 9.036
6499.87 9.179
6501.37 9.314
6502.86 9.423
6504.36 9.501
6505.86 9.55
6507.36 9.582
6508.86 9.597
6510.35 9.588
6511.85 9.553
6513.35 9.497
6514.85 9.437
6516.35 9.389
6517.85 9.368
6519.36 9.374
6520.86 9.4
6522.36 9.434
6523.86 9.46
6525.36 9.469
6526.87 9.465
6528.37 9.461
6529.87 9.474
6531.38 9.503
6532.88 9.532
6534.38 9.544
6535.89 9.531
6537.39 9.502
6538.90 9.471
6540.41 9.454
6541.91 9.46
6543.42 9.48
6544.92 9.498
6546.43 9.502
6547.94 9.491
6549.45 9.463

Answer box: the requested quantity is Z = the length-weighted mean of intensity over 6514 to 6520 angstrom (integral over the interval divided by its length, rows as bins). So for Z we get 9.38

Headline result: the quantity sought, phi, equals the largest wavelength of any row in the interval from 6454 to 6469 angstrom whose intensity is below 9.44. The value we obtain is 6468.52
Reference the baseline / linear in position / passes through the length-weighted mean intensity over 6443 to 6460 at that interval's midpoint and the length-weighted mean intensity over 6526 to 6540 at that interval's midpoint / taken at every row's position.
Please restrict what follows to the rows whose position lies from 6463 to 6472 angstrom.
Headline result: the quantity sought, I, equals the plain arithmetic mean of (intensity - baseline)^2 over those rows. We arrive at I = 0.017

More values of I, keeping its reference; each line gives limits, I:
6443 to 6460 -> 0.025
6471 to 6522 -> 0.072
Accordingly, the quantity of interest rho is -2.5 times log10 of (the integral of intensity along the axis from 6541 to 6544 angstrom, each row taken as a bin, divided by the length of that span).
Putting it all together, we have -2.44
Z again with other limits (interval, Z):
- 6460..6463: 9.29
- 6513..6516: 9.45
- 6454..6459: 9.26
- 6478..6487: 9.32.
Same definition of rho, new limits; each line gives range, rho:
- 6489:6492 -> -2.39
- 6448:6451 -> -2.46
